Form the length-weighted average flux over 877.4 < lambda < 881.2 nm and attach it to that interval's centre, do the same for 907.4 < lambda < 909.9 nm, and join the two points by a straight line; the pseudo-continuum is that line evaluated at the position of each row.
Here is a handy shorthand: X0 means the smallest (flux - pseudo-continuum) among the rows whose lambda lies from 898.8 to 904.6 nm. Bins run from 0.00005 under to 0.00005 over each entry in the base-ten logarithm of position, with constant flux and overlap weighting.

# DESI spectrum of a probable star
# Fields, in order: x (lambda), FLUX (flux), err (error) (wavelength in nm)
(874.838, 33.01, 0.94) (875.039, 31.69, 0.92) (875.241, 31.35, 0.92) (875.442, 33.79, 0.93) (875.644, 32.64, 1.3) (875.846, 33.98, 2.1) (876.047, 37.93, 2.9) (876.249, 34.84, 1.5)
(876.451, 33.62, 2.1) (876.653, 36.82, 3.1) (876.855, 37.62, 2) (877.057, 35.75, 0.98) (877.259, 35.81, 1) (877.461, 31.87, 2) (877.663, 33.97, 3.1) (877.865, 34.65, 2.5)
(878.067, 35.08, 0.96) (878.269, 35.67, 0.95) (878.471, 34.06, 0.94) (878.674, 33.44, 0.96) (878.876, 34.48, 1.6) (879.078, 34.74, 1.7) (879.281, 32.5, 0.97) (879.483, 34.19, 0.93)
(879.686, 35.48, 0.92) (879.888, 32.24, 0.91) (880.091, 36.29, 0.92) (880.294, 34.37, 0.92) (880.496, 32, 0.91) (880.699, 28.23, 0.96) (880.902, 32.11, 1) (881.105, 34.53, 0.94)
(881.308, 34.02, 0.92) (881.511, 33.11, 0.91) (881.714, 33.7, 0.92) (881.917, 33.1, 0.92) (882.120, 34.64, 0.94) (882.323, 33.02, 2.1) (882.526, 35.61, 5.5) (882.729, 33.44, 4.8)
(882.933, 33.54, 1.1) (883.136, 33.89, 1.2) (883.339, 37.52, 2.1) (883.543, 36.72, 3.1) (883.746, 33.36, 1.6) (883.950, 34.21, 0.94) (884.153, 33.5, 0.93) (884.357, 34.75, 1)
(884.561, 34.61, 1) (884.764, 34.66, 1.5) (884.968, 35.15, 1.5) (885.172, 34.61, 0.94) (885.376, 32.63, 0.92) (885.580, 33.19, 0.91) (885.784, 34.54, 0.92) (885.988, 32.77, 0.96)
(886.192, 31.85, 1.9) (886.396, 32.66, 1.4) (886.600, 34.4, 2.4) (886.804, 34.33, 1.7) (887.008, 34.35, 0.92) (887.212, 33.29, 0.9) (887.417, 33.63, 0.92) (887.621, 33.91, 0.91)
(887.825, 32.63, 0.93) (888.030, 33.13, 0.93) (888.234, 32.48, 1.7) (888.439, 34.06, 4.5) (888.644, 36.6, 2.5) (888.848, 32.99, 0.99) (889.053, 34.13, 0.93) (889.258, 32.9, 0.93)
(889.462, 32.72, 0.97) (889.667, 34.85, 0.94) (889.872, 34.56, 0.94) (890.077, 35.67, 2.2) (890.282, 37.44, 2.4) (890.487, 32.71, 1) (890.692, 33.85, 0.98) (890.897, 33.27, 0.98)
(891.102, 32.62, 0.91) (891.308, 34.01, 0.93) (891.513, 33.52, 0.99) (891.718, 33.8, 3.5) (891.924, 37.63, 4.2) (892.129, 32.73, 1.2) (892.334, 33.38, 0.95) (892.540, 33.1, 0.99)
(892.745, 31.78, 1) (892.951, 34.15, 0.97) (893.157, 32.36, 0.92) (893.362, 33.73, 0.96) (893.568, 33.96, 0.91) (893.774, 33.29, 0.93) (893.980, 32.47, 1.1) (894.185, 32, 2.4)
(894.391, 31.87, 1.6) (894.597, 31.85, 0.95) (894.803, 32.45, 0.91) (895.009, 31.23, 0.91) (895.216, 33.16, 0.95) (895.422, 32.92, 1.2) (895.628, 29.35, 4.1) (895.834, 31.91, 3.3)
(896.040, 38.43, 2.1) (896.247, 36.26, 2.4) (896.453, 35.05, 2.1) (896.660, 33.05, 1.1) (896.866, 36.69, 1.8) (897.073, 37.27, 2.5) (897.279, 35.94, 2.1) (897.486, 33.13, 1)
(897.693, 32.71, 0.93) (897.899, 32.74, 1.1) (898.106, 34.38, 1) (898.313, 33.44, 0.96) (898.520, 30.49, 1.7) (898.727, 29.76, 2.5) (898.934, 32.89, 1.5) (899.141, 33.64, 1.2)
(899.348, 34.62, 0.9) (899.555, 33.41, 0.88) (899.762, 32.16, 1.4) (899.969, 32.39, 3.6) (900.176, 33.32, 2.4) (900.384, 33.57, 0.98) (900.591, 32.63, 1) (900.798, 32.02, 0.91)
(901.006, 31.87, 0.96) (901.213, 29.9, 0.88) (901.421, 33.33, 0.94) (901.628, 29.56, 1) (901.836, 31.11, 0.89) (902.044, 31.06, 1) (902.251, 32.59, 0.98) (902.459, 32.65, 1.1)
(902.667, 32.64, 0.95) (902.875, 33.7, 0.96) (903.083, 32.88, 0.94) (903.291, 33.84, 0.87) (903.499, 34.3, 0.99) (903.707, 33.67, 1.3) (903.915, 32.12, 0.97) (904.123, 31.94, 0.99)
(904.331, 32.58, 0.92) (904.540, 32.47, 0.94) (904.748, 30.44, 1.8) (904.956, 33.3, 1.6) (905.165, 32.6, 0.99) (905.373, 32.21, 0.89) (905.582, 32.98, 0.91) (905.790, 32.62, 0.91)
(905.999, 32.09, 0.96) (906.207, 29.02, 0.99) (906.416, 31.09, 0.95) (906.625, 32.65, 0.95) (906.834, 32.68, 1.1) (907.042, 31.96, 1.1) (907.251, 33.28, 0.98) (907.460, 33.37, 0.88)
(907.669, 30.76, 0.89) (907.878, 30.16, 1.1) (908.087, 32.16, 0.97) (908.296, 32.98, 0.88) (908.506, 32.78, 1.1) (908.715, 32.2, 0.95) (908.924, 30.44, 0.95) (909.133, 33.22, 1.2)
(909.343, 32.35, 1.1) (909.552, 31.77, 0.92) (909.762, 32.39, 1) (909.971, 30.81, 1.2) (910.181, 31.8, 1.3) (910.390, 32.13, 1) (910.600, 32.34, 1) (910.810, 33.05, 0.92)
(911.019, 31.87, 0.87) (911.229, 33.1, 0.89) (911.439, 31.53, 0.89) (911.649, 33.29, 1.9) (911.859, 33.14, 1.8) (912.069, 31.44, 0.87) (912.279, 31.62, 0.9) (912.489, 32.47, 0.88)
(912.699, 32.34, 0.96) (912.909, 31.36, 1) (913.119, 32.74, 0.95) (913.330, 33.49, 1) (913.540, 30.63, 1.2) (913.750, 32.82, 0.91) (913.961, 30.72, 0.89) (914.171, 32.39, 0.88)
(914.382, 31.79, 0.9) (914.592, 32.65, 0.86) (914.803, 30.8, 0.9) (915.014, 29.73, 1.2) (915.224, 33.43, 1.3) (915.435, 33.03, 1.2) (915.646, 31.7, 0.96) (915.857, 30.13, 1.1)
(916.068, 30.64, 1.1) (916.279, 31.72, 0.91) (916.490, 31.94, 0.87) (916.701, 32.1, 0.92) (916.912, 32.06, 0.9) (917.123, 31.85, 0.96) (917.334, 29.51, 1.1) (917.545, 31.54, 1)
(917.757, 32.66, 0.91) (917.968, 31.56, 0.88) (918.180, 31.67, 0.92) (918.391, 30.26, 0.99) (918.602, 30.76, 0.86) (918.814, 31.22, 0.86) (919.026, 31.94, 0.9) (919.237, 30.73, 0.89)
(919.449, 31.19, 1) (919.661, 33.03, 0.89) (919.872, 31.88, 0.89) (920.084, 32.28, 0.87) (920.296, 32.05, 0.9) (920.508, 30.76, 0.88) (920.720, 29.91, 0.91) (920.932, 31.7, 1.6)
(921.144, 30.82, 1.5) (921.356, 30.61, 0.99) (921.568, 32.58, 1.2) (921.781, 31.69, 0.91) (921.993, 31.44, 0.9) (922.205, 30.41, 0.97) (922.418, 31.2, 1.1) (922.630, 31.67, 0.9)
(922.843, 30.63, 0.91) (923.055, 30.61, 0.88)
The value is -2.9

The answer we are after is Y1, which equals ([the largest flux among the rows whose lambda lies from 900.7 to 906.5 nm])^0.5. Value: 5.86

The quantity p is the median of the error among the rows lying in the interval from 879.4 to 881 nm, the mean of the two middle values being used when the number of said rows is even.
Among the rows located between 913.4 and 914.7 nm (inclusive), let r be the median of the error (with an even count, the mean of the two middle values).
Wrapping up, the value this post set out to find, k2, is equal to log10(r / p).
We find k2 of -0.01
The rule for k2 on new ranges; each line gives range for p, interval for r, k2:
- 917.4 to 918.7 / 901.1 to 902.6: 0.03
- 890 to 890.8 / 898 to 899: -0.03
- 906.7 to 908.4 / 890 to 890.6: 0.35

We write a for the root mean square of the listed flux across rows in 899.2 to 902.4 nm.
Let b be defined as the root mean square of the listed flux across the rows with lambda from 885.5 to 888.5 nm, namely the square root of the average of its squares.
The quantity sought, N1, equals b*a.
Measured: 1078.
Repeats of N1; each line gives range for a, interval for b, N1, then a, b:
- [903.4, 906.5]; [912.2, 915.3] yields 1030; 32.3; 31.9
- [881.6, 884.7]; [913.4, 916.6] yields 1088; 34.4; 31.6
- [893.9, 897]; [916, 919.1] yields 1048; 33.3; 31.4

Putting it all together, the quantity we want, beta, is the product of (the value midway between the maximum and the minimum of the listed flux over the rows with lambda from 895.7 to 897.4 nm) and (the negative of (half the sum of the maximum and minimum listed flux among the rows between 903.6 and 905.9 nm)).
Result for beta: -1127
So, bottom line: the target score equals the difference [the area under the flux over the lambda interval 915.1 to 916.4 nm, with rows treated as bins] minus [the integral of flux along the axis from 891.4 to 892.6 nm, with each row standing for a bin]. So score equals 0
